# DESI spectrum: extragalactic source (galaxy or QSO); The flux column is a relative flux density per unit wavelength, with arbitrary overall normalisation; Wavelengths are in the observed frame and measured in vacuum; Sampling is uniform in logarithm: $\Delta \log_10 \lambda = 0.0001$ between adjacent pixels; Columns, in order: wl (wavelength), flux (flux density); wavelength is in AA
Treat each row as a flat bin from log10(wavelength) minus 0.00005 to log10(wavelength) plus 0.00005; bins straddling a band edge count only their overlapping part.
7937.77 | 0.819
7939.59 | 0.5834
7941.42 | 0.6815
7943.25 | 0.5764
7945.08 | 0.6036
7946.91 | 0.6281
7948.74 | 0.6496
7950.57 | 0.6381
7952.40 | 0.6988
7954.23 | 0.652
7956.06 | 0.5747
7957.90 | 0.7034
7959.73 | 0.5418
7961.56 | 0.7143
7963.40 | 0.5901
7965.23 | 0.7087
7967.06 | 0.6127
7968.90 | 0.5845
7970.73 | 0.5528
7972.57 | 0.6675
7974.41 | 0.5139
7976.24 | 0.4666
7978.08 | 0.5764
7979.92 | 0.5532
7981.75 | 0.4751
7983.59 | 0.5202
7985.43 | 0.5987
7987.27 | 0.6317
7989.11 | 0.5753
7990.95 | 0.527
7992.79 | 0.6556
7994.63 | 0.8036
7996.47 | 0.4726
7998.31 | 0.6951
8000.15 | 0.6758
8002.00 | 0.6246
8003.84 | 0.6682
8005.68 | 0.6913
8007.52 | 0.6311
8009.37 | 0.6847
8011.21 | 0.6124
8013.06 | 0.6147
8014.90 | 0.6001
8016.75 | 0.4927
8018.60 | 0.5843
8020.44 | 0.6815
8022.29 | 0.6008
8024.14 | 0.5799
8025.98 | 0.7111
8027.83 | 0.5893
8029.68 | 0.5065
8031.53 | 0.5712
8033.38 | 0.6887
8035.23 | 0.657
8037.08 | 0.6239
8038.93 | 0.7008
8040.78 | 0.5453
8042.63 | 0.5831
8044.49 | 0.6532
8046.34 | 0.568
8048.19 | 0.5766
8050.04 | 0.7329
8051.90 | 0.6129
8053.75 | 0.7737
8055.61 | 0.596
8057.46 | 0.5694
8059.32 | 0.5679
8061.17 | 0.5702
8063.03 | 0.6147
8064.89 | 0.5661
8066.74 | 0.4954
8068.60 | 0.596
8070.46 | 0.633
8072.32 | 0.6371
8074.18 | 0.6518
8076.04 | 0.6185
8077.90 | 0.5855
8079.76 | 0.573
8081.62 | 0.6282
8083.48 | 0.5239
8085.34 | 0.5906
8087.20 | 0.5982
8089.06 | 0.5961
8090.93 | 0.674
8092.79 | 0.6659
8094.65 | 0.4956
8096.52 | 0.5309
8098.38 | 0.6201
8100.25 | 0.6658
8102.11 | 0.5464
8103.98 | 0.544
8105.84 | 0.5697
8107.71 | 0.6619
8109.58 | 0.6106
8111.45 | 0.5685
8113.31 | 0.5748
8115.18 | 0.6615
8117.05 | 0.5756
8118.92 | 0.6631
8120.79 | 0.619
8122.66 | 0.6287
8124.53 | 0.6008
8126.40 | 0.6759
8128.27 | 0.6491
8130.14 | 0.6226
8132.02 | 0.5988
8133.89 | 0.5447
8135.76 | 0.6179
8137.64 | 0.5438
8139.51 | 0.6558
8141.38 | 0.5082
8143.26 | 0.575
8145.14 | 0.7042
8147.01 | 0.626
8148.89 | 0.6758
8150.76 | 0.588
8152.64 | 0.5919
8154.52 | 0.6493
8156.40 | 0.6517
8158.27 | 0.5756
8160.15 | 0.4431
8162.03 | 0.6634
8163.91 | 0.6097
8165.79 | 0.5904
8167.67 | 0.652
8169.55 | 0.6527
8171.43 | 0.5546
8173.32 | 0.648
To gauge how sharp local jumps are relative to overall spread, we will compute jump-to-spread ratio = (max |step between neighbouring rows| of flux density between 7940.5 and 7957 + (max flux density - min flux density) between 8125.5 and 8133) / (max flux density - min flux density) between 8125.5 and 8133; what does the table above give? 2.4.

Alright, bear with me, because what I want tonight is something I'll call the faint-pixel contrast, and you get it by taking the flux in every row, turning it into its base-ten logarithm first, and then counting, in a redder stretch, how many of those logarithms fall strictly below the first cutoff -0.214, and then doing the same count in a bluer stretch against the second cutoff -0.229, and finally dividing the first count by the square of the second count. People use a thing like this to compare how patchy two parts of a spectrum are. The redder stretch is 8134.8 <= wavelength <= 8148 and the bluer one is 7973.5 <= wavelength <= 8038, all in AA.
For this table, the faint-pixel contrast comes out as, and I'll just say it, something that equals 0.0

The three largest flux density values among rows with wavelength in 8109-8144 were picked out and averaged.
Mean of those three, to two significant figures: 0.67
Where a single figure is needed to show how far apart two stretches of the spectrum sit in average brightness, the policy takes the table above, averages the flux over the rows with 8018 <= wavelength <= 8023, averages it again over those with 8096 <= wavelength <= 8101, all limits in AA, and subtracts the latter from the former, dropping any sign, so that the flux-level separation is 0.017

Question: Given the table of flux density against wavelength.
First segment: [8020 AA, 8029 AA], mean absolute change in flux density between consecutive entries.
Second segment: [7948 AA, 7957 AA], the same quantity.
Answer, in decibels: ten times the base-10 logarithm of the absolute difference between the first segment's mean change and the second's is -14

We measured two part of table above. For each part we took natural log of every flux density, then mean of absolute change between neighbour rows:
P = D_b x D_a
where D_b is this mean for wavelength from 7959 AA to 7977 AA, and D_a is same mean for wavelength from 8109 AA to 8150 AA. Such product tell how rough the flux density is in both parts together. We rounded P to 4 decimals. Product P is 0.0167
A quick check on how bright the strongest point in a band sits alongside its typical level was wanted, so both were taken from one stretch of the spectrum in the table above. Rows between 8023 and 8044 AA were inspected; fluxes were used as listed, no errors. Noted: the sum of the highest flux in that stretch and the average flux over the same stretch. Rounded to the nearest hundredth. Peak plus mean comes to 1.33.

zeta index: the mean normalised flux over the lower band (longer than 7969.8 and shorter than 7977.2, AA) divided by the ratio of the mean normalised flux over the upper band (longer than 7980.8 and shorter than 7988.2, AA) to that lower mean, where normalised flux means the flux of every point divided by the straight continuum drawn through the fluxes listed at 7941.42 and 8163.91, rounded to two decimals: 0.81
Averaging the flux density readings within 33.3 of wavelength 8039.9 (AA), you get 0.612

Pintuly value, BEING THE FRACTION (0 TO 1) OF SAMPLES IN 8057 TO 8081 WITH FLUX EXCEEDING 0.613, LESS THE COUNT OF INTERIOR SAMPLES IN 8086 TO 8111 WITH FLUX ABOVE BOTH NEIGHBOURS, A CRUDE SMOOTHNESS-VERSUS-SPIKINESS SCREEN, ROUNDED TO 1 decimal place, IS -2.6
